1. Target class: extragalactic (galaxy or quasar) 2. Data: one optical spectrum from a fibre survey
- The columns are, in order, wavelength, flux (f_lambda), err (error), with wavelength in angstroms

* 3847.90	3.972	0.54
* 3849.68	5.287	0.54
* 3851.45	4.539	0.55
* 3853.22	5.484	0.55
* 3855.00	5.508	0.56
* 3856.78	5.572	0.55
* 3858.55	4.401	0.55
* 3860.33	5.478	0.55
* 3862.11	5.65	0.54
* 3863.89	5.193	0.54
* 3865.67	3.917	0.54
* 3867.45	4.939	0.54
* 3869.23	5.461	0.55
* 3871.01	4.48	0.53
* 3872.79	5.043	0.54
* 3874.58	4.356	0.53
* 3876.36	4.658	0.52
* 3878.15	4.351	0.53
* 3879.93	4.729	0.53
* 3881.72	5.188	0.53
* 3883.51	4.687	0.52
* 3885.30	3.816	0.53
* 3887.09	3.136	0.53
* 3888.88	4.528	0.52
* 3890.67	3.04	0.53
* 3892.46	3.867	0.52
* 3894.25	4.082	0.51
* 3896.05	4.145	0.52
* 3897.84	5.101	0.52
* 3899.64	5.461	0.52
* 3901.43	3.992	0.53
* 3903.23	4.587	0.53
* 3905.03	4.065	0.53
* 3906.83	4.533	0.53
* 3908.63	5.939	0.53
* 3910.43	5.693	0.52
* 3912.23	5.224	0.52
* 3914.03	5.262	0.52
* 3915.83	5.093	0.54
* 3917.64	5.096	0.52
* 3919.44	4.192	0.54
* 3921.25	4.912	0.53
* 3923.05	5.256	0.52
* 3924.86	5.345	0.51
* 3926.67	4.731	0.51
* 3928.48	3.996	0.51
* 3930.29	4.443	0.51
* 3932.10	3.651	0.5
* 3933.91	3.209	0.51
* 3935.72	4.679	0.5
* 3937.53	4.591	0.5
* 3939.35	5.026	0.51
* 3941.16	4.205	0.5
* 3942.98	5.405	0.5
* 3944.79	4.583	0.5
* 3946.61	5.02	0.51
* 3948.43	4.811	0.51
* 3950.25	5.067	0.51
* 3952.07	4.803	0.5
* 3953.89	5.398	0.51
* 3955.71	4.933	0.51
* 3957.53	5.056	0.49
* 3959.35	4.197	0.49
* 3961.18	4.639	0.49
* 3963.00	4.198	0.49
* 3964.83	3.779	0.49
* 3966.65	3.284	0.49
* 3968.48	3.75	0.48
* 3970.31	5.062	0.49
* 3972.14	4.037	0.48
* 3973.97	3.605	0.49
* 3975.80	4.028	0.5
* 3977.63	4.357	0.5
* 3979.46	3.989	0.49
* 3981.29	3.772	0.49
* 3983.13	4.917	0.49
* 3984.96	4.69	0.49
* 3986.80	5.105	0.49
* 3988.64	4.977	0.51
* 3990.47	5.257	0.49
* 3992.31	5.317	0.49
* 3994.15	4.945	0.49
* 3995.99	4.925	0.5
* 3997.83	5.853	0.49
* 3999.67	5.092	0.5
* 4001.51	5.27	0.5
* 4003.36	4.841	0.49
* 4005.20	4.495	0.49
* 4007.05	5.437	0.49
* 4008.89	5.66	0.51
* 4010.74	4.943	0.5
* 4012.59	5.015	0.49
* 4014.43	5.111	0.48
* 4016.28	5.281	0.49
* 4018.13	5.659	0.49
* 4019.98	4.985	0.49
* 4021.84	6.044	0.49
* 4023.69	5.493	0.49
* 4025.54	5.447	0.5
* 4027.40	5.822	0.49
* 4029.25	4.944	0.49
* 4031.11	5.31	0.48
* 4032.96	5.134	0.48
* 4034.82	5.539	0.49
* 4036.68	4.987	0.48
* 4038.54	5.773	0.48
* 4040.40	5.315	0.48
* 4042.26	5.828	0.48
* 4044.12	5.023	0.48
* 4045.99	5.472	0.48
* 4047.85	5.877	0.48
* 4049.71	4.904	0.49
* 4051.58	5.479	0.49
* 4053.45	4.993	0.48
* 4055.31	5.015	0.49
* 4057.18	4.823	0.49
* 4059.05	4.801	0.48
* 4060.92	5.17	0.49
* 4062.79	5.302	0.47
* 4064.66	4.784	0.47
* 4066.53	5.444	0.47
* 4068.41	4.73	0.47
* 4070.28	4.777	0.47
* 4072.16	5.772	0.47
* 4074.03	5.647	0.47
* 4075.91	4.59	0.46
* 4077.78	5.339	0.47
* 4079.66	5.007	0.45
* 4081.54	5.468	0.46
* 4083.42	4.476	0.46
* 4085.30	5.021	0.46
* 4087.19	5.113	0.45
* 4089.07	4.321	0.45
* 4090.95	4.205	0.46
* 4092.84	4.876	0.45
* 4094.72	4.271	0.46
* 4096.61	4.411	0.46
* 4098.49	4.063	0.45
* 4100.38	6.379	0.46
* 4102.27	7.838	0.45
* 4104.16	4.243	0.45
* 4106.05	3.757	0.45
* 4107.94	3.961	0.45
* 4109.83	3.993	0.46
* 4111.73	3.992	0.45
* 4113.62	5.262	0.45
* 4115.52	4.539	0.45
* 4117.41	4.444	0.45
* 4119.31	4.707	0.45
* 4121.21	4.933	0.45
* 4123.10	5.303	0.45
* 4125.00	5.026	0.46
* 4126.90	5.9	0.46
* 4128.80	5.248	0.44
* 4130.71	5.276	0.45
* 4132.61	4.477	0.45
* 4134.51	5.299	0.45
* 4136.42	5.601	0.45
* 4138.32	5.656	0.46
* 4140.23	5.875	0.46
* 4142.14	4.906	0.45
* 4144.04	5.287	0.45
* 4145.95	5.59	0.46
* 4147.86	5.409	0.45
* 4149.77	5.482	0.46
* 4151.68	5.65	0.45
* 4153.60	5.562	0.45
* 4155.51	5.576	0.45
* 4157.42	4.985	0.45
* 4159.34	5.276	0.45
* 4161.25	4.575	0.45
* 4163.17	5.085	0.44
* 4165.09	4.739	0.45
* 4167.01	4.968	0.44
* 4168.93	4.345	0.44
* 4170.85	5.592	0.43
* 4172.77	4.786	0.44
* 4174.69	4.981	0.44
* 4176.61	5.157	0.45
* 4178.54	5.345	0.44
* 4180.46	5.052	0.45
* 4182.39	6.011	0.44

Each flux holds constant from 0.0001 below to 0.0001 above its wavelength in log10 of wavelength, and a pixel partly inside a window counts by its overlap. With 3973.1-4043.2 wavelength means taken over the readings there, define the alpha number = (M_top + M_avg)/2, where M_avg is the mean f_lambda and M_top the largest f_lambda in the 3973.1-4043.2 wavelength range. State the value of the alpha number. 5.6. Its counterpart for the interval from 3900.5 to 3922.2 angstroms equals 5.4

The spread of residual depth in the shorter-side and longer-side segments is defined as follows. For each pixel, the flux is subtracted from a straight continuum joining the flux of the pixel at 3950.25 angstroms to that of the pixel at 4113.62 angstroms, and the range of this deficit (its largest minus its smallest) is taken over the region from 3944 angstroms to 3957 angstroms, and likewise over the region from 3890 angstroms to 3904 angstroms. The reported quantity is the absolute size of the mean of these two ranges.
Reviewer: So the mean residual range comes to 1.61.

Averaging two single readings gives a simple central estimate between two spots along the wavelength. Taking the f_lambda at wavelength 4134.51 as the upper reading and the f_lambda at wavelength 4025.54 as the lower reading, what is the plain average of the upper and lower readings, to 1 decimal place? 5.4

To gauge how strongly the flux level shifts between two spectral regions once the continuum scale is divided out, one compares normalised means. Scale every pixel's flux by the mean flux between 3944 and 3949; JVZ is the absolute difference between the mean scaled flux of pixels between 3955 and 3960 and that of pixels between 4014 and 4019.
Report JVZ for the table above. 0.13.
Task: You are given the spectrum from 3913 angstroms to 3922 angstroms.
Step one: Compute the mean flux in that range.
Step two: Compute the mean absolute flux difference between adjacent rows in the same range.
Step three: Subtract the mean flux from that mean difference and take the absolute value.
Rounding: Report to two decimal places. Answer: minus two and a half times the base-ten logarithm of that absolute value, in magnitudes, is -1.62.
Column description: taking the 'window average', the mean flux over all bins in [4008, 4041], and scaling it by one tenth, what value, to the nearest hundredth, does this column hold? 0.54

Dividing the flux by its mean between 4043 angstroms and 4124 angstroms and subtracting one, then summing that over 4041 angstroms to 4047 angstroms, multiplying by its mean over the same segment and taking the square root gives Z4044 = 0.17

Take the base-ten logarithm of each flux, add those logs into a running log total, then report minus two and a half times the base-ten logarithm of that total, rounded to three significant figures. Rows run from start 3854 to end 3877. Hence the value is -2.39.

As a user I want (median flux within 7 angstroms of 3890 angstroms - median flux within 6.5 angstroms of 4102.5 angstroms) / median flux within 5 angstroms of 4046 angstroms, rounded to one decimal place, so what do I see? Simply 0.0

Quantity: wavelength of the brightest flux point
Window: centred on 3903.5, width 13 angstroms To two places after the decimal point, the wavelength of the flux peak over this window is 3908.63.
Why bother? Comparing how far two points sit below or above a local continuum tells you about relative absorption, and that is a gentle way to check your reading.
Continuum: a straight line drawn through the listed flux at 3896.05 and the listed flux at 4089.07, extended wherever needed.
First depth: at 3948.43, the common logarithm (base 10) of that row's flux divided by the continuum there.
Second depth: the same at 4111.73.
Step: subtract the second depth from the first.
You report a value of 0.10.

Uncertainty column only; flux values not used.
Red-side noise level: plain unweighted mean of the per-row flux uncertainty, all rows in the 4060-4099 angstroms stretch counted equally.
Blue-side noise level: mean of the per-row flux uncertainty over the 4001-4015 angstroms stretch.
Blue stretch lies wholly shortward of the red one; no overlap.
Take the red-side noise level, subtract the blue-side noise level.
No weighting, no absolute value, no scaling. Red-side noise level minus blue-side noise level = -0.031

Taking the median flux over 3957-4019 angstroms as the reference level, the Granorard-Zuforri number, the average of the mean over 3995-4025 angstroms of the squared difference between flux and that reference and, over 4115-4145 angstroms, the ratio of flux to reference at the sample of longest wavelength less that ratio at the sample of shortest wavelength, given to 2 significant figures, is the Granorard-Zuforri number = 0.21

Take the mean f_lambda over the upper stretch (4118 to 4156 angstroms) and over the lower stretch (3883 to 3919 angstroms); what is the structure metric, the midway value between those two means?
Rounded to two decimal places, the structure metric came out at 4.95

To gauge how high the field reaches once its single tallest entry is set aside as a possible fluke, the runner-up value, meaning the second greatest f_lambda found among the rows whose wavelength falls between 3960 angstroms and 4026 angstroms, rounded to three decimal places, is 5.853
